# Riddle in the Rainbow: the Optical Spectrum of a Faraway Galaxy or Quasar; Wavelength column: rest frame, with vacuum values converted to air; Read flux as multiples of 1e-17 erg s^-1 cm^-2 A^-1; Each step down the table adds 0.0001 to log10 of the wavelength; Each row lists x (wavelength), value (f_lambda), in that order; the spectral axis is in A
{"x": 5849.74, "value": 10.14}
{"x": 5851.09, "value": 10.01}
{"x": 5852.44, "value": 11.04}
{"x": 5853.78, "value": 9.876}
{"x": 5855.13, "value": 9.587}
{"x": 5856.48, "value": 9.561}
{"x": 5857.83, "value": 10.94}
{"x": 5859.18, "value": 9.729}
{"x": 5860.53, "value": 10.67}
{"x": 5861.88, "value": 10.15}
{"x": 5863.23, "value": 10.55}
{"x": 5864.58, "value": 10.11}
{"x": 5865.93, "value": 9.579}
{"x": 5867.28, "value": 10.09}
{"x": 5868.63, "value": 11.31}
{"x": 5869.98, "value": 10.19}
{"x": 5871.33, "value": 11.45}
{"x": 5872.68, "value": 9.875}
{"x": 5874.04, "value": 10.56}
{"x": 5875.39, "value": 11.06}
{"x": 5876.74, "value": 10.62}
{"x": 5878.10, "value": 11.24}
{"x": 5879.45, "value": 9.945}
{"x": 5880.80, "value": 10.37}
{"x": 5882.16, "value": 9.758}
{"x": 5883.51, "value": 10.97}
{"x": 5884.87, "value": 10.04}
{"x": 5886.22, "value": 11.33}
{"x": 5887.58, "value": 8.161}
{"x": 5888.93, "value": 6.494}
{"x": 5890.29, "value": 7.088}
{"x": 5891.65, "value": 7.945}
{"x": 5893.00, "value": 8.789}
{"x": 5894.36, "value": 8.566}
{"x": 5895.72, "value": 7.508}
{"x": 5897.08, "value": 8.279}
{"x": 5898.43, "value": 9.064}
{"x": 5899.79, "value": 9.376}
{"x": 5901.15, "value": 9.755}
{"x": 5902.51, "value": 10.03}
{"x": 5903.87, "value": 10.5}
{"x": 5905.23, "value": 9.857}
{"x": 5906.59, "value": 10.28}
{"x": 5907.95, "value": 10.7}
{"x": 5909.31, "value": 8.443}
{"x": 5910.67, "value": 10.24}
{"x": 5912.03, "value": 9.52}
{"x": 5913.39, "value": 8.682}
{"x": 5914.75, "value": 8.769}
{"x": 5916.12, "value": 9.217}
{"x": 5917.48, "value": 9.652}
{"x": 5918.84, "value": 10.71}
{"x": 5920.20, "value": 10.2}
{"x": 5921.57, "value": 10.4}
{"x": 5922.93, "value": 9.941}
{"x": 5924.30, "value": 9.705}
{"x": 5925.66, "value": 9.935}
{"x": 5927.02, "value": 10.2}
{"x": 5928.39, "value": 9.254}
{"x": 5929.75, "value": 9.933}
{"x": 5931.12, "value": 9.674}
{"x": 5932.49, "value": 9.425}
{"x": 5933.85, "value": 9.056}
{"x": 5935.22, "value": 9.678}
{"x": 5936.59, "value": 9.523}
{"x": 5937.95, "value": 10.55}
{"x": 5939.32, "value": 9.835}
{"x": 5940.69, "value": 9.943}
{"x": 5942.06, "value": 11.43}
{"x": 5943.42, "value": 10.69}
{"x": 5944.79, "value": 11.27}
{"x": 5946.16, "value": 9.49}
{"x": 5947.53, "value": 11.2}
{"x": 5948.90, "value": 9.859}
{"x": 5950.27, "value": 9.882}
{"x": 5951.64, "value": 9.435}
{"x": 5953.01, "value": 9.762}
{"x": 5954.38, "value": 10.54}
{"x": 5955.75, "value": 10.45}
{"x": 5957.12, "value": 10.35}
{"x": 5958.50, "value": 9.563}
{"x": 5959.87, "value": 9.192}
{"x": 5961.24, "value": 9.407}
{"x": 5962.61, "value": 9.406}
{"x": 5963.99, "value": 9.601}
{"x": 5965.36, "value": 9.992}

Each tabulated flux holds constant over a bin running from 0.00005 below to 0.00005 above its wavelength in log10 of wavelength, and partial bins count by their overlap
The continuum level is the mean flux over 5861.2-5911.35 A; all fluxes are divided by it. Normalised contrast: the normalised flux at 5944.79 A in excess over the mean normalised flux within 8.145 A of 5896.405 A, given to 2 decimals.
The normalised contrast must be 0.27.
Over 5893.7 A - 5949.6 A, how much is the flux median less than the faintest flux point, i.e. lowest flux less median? -2.3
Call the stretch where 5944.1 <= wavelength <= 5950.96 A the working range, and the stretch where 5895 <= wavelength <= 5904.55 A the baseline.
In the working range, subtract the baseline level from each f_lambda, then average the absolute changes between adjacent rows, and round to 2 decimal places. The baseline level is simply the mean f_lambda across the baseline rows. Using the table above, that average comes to 1.21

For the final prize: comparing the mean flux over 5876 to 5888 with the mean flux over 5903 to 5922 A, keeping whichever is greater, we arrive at 10.3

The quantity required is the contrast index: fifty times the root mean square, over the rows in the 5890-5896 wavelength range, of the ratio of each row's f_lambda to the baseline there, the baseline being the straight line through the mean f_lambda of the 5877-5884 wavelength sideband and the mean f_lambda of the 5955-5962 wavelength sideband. 39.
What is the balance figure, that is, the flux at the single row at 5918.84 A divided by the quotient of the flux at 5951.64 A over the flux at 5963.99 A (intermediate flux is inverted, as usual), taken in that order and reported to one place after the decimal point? 10.9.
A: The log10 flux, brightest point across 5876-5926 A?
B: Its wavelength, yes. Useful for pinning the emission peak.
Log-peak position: 5886.22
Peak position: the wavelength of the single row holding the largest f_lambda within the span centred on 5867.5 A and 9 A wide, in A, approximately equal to 5871.33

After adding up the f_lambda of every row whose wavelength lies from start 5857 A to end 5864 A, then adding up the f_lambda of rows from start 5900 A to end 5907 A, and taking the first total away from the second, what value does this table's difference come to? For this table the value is -2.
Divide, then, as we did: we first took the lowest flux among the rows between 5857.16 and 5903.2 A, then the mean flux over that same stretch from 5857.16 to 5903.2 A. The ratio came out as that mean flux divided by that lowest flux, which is 1.50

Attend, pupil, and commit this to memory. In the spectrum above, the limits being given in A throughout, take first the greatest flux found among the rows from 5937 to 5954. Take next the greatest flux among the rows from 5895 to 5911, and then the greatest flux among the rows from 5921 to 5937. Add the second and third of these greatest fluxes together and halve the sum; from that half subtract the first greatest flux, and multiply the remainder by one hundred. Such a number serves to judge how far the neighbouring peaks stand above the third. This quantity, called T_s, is -88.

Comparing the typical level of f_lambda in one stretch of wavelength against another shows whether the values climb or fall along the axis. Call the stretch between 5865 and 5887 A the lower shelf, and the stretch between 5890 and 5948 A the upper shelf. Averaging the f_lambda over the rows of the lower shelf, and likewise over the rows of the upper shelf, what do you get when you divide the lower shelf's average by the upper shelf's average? 1.09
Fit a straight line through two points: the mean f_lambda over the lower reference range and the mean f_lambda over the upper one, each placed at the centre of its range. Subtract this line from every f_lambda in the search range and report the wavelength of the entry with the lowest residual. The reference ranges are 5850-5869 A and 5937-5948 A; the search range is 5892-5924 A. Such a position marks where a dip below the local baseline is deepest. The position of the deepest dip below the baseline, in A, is 5895.72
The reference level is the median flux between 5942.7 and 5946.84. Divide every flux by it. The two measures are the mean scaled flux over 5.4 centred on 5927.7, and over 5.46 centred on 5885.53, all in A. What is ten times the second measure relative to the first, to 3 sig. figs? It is 10.3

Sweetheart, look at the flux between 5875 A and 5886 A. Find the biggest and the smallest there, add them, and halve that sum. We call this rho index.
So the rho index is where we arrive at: 10.5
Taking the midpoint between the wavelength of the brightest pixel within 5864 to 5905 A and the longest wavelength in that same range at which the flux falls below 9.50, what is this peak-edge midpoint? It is 5885.6 A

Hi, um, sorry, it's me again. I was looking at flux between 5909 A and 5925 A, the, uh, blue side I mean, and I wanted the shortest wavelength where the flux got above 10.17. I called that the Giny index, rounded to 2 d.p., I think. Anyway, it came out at 5910.67 A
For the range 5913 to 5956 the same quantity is 5918.84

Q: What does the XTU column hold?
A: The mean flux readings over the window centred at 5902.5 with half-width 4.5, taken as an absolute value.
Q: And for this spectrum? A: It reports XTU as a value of 9.8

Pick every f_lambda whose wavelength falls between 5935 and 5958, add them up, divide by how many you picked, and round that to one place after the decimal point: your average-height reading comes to 10.2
